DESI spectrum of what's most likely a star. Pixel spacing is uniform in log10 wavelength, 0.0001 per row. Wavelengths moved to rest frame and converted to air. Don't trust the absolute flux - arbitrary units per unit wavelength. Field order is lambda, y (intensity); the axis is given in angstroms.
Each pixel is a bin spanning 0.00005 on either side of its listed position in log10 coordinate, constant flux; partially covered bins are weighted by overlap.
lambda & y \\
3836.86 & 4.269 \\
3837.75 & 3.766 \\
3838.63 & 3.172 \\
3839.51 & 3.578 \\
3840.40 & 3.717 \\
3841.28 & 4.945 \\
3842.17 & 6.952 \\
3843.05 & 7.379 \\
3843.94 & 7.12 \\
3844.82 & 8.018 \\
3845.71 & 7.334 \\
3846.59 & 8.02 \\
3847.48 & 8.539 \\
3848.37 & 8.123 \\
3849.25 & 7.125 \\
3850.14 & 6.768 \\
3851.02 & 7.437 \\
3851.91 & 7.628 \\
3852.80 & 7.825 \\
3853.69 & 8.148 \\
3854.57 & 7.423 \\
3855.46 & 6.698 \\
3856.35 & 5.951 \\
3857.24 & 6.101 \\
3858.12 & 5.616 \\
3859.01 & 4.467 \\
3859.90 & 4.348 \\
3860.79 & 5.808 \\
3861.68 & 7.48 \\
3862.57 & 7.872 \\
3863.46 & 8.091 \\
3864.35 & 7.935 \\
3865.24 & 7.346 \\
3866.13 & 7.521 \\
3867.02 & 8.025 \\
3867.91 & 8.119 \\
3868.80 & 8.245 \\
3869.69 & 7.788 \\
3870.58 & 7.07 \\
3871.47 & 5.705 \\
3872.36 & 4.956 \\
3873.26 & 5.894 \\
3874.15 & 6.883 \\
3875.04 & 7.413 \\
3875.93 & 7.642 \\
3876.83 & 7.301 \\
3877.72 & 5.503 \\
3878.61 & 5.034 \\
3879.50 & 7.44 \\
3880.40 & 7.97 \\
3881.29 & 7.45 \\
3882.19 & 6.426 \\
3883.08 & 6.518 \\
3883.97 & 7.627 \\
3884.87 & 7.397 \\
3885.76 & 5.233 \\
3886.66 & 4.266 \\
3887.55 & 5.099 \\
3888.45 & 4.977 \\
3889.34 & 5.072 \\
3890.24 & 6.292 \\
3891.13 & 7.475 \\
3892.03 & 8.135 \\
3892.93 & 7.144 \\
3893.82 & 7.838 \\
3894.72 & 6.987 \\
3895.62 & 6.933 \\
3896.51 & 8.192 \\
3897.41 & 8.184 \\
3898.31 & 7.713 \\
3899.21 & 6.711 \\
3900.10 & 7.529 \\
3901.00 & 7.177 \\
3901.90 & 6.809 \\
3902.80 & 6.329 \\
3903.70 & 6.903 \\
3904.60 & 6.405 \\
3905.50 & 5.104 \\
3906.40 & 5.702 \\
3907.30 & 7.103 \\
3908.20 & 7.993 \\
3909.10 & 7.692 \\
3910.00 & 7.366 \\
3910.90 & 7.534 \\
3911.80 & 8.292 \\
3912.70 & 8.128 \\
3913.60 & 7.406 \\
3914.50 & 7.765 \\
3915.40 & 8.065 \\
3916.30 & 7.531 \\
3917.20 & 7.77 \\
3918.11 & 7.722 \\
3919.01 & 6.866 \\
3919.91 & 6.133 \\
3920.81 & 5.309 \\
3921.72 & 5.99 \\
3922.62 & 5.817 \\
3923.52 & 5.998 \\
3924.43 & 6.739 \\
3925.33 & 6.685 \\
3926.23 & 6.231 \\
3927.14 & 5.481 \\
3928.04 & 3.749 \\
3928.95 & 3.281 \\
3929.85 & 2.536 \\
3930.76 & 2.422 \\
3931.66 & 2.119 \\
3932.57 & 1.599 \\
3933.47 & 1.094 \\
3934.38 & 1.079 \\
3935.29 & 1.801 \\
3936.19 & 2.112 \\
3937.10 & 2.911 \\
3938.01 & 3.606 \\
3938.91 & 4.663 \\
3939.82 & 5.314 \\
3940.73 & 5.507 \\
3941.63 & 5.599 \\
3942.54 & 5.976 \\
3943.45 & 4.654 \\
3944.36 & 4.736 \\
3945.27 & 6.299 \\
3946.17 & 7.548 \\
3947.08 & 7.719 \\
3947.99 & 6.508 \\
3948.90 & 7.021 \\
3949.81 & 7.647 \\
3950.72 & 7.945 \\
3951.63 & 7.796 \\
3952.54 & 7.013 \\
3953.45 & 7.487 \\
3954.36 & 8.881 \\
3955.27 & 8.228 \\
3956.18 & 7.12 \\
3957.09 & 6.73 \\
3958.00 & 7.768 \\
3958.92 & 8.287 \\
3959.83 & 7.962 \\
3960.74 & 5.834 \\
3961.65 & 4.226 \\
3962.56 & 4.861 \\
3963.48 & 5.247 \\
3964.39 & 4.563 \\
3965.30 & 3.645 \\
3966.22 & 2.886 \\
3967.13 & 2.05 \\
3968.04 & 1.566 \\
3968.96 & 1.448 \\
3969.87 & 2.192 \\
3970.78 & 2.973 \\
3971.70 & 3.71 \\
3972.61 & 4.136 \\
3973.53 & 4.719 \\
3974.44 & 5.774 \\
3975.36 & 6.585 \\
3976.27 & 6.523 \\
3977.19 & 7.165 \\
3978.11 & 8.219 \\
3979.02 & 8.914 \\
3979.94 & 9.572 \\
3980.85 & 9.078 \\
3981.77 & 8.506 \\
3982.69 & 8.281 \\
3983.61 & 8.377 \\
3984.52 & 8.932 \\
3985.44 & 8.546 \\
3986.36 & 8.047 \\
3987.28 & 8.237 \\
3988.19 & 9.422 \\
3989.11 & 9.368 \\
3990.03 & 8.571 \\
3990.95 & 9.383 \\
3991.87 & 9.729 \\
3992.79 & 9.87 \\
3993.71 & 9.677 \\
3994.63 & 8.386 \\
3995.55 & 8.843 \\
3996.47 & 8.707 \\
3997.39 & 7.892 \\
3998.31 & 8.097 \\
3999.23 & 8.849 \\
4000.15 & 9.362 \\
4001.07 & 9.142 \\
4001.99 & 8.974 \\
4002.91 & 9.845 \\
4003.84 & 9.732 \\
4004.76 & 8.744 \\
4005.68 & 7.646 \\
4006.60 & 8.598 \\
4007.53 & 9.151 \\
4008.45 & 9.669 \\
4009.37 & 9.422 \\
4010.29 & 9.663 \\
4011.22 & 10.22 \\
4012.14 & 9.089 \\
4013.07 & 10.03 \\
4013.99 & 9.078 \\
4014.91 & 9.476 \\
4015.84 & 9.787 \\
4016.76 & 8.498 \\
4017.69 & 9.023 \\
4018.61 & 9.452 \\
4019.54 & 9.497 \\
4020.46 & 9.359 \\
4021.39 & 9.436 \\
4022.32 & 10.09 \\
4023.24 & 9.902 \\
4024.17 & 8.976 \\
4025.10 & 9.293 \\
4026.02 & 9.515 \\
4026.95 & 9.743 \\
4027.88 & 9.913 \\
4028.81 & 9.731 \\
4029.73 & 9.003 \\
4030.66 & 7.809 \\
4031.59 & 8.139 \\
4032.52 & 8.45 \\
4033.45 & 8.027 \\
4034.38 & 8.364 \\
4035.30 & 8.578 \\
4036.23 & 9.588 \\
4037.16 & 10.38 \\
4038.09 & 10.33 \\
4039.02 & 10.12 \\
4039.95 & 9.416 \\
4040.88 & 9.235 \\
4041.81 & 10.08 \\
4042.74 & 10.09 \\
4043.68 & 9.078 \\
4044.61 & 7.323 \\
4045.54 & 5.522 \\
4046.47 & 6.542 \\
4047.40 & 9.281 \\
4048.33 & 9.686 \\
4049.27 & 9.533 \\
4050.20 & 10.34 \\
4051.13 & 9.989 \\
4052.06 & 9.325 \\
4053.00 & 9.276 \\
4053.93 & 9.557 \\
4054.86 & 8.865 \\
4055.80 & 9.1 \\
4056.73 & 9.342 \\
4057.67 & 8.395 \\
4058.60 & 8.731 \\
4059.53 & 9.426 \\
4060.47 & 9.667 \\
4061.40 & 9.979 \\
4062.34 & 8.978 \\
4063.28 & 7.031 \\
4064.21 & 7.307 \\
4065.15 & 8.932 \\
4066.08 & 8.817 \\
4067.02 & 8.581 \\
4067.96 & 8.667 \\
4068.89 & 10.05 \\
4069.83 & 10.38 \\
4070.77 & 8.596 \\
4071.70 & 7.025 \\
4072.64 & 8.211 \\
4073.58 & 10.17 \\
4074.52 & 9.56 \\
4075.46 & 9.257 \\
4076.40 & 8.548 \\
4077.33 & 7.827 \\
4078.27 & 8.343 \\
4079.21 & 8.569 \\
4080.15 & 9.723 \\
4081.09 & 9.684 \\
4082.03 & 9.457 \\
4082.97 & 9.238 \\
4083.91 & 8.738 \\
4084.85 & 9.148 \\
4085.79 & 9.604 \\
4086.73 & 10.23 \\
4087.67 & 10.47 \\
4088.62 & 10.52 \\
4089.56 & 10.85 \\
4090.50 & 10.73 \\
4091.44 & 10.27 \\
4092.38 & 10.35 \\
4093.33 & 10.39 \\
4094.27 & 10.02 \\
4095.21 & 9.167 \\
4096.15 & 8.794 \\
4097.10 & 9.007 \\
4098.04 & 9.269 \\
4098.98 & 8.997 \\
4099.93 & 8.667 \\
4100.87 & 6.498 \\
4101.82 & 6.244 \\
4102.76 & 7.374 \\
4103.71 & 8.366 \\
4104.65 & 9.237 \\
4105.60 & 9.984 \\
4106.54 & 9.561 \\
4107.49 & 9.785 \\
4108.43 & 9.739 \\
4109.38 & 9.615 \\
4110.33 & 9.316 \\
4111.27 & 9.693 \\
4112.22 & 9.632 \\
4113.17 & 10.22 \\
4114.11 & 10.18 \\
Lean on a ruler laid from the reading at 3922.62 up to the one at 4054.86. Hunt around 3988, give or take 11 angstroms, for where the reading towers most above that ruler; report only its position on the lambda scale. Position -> 3992.79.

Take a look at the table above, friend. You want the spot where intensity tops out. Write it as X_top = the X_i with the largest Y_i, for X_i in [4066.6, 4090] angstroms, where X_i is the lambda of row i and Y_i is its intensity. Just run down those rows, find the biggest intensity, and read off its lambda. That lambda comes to 4089.56 angstroms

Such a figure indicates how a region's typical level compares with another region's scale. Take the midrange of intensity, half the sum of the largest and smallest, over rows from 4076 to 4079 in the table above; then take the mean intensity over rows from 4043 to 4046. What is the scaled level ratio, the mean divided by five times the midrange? 0.18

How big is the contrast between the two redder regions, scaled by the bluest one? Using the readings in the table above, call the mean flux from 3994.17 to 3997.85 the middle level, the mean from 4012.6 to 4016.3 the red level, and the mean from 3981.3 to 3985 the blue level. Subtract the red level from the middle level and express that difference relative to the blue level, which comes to -0.13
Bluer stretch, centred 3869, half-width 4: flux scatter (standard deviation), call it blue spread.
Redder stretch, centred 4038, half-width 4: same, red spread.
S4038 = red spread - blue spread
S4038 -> -0.4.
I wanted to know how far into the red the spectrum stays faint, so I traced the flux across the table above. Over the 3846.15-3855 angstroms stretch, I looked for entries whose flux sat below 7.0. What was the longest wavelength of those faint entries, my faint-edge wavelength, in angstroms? 3850.14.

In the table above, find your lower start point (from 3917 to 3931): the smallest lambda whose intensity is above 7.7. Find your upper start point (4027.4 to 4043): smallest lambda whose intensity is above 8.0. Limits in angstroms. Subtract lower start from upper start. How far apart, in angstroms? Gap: 110.7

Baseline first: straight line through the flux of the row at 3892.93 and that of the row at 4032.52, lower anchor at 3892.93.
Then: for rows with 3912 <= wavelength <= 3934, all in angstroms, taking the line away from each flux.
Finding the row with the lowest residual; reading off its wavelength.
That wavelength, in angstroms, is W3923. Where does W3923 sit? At 3933.47 angstroms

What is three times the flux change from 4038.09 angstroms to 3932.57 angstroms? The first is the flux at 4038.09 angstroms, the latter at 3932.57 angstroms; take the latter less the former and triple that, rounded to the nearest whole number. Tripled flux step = -26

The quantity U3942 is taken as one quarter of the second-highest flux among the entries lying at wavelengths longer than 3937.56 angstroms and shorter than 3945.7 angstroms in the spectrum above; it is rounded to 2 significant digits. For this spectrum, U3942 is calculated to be 1.5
